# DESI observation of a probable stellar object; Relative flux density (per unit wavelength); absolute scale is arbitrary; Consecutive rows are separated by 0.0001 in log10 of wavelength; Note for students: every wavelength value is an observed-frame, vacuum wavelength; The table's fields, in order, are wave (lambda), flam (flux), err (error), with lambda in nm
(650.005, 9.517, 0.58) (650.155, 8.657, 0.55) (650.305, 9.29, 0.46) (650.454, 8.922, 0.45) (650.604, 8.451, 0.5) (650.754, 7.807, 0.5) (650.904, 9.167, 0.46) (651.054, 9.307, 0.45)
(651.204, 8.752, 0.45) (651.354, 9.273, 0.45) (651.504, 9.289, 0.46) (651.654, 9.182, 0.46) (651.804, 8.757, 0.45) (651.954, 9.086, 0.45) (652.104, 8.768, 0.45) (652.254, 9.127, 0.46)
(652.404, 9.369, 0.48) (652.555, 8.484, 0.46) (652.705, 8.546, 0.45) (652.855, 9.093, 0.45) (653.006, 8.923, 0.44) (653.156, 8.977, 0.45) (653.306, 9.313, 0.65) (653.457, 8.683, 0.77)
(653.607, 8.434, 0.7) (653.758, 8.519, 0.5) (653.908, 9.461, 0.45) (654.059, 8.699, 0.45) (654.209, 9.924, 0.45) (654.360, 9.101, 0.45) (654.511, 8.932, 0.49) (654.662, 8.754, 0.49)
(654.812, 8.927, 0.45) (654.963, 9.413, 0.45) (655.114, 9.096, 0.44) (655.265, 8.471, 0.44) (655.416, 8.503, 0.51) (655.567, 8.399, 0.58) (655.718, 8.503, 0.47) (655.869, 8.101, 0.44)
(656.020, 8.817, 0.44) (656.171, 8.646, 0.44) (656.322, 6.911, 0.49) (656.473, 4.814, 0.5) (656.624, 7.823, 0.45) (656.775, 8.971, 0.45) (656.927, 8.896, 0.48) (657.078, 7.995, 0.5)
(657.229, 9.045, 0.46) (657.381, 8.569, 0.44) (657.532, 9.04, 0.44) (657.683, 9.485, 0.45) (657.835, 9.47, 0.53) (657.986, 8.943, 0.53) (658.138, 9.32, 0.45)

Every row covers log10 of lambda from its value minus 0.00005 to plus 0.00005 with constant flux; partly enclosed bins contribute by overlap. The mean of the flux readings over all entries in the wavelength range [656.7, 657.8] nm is 8.9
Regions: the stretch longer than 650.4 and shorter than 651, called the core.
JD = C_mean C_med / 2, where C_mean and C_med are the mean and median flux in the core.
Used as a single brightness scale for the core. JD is 37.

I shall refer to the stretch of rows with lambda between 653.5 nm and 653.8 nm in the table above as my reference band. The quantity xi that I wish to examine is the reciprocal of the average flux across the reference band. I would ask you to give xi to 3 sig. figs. 0.118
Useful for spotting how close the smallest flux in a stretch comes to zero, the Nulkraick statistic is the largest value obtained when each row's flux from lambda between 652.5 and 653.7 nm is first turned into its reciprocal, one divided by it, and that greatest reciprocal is 0.119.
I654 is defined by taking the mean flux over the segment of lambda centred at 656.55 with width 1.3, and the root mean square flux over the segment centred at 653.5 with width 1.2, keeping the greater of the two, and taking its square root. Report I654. 2.98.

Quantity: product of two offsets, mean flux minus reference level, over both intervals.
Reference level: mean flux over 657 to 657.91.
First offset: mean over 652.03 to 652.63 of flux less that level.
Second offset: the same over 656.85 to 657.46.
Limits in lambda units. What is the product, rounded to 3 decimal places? -0.001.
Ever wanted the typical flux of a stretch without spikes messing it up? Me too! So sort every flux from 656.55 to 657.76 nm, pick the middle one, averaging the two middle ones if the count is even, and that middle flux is 8.93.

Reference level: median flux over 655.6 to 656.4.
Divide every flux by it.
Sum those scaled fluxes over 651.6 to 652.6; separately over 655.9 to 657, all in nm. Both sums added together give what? 13.8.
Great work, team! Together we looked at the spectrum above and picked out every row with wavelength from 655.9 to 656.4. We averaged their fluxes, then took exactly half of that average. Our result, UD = 4.06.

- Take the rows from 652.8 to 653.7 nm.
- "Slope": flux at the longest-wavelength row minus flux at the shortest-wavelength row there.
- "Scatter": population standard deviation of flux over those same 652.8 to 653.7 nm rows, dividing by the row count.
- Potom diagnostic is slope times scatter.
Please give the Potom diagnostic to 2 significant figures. -0.19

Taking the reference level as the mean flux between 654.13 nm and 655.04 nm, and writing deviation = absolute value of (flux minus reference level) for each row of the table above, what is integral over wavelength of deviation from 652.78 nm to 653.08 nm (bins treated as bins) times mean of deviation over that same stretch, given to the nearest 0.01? 0.01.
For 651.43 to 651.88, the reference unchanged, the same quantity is 0.01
